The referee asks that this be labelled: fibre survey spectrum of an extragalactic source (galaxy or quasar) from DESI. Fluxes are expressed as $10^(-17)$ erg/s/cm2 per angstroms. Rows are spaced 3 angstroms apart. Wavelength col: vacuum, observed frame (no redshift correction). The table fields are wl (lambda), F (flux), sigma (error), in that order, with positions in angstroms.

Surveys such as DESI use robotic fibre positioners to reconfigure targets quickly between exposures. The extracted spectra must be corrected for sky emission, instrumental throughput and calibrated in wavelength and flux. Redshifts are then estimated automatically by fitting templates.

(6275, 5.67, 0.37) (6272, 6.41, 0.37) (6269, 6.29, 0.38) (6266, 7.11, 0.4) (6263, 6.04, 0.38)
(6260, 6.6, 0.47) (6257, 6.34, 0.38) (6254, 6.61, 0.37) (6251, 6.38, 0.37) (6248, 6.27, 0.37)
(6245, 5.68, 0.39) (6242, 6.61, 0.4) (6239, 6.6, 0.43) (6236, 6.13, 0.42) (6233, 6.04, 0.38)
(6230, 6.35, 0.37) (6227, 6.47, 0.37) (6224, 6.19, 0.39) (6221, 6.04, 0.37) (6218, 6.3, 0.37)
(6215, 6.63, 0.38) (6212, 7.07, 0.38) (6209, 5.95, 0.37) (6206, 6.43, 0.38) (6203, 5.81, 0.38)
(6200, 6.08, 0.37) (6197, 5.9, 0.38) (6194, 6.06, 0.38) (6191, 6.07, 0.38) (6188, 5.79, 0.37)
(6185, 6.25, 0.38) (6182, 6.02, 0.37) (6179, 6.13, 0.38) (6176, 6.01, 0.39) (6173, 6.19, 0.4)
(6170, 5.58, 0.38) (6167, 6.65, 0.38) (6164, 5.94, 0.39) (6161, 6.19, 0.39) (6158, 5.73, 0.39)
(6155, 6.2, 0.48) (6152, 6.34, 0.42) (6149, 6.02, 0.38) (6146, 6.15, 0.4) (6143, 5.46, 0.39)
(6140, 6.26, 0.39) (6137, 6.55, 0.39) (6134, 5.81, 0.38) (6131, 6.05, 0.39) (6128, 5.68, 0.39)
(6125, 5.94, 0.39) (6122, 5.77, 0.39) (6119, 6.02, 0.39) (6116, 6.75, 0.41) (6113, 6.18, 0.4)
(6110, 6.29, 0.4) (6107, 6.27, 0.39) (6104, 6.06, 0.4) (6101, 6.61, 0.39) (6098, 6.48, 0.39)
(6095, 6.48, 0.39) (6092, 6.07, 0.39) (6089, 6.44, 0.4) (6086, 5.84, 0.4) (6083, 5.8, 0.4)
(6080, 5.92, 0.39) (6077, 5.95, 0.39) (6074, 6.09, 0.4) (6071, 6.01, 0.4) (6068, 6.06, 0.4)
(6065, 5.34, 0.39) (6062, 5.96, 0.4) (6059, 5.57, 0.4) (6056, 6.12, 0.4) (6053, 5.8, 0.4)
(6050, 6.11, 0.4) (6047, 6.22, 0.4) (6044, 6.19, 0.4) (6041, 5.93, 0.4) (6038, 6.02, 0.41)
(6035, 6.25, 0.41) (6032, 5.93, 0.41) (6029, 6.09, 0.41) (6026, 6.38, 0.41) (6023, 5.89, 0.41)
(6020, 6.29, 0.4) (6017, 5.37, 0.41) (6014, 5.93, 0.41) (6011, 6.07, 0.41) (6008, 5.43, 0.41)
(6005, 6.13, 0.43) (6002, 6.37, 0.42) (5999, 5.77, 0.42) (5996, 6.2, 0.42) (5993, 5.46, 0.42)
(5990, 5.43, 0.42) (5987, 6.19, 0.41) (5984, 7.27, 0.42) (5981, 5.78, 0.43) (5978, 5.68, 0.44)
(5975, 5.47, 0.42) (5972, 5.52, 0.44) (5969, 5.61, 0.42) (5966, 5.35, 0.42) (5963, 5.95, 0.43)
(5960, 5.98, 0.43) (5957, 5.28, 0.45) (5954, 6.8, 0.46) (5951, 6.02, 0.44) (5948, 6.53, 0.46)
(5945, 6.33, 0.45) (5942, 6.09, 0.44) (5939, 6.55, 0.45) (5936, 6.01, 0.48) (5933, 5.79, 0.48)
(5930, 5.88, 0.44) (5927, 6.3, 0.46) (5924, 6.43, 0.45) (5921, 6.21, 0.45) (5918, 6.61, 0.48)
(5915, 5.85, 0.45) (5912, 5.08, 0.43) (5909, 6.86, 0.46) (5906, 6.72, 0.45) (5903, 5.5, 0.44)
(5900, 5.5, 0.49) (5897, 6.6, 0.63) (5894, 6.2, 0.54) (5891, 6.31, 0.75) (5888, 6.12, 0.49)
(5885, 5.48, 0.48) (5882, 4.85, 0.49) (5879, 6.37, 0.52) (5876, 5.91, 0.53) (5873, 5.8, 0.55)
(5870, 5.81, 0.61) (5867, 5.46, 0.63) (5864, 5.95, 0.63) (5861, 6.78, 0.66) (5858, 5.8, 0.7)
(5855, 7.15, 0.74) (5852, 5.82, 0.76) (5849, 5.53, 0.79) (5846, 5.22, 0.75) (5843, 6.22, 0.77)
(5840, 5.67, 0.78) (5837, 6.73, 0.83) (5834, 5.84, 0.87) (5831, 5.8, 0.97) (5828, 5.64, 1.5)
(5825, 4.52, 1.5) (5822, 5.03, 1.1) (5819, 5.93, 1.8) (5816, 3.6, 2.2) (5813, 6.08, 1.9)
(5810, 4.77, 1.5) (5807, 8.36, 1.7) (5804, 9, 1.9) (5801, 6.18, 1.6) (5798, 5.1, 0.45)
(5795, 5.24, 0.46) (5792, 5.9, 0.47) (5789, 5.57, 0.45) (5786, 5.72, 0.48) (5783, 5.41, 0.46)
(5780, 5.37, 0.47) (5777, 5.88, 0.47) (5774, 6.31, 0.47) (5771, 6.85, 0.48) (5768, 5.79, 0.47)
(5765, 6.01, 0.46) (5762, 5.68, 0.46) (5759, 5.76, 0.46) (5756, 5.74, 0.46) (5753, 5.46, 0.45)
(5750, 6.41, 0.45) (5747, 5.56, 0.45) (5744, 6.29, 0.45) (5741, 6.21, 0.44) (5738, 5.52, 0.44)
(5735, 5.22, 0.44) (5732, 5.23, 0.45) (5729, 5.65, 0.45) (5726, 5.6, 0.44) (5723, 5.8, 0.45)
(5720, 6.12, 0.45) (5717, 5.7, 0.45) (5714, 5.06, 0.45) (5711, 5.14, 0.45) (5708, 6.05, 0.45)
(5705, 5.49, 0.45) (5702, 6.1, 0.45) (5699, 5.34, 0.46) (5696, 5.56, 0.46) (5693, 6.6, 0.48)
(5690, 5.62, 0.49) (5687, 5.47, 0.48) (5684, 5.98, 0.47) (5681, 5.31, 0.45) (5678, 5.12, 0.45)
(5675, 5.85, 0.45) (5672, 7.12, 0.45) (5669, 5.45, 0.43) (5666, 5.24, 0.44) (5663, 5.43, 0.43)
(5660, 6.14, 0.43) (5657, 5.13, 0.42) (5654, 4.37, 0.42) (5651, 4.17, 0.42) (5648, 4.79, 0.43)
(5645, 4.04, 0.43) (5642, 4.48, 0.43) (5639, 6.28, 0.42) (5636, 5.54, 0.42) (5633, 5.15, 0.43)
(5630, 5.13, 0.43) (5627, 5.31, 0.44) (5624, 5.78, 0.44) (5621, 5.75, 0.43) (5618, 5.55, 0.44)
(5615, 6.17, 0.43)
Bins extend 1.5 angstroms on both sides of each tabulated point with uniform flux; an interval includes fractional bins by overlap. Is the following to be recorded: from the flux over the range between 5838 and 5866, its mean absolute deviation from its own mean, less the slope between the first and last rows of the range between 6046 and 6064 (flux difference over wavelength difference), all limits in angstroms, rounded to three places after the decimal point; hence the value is 0.485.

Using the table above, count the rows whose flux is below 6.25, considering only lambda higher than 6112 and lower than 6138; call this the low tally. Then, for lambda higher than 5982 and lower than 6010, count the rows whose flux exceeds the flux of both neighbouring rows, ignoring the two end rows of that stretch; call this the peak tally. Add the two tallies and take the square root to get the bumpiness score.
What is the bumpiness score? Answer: 3.00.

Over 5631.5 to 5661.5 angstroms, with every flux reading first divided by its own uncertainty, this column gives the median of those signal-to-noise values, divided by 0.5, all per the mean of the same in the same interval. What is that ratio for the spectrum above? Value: 1.961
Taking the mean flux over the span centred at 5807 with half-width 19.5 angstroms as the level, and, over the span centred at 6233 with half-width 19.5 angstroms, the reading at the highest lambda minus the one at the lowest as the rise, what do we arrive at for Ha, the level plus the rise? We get 5.5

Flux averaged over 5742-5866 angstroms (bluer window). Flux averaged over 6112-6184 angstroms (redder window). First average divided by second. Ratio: 0.971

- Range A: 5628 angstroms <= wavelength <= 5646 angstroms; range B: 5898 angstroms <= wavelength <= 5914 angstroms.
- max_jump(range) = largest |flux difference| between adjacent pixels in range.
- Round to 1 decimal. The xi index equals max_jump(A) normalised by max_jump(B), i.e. 1.0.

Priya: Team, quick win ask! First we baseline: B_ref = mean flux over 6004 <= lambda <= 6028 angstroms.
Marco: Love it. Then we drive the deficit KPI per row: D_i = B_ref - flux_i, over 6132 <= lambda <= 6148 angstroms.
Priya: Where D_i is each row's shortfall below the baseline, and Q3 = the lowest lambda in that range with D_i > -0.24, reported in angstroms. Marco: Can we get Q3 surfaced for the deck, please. 6134 angstroms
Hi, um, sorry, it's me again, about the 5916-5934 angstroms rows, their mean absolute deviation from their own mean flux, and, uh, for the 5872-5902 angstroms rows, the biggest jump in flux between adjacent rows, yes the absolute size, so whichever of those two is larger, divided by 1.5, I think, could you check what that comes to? 1.01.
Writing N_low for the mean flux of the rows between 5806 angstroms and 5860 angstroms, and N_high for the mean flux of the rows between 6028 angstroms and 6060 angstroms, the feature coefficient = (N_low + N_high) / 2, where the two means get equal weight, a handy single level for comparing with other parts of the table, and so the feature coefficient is 5.89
